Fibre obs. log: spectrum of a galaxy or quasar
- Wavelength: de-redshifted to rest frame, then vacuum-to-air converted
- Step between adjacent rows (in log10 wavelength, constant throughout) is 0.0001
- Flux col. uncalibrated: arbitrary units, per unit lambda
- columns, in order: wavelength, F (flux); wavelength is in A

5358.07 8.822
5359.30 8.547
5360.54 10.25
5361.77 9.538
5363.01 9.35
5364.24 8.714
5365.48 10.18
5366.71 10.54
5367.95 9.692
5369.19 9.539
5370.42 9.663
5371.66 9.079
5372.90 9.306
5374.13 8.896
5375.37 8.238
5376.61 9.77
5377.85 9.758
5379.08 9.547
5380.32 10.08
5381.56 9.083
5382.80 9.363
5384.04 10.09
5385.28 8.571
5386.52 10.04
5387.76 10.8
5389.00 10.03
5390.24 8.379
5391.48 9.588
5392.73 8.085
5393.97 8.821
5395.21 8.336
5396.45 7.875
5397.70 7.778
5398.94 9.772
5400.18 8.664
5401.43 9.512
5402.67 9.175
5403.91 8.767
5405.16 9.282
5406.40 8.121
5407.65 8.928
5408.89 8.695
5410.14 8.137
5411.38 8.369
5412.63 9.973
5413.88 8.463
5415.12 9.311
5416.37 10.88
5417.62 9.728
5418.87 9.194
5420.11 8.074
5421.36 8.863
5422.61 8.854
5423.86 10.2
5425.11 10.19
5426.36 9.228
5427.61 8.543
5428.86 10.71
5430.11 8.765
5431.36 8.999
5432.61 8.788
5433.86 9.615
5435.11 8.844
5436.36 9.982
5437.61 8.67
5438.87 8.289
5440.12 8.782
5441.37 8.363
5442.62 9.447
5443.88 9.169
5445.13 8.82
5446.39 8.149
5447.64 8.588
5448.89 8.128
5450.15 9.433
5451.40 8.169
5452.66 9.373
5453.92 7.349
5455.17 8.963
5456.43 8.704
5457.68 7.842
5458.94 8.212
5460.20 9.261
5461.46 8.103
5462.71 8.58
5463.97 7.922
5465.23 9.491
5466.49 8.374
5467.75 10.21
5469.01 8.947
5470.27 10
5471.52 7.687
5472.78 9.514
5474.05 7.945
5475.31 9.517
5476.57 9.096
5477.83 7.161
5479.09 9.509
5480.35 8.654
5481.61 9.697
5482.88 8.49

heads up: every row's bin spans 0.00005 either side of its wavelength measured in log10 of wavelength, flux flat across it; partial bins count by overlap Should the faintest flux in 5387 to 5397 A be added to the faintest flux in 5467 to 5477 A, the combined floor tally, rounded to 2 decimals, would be 15.56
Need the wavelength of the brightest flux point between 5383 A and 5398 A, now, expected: 5387.76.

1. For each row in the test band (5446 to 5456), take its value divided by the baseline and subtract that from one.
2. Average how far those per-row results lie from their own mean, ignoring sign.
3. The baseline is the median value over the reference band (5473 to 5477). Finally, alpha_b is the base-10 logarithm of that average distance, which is -1.20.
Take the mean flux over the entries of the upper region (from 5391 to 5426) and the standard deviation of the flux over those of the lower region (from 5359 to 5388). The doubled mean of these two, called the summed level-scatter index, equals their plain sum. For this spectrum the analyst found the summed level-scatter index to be 9.6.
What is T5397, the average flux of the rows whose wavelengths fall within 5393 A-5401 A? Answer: 8.5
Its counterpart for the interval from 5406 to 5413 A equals 8.7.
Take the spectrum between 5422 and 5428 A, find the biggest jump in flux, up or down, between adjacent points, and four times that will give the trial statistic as 5.4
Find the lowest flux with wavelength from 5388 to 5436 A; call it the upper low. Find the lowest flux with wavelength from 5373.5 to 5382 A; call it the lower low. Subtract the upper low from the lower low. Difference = 0.46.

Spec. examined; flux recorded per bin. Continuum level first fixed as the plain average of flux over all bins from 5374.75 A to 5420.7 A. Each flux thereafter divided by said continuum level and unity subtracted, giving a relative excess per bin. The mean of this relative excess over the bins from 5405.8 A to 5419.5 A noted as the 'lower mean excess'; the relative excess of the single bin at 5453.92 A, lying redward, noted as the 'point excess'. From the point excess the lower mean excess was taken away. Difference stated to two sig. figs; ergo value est -0.19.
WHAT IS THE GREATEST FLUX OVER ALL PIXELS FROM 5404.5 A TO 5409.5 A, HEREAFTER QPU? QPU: 9.282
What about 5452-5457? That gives 9.373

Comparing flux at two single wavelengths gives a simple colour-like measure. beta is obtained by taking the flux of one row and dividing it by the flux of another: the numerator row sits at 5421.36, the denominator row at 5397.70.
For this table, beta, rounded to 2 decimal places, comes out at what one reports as 1.14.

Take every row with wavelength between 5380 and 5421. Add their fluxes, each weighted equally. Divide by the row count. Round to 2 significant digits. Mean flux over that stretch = 9.1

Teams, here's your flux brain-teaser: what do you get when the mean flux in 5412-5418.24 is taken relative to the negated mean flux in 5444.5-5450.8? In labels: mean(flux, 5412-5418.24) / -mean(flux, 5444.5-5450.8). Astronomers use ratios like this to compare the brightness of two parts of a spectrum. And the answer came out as -1.12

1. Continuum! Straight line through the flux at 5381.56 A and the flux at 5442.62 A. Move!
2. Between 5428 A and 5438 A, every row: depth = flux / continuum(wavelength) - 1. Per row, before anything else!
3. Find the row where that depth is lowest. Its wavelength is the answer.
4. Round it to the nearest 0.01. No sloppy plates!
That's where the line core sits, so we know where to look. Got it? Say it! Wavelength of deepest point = 5437.61 A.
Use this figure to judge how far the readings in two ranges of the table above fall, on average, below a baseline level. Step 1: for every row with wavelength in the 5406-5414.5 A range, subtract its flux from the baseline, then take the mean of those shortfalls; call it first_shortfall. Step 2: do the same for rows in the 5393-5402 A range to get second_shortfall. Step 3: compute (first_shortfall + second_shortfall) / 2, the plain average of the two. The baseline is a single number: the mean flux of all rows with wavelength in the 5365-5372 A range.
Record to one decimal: 1.1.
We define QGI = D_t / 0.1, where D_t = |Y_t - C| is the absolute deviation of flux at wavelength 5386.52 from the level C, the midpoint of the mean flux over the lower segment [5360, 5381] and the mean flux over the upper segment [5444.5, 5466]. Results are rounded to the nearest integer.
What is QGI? 10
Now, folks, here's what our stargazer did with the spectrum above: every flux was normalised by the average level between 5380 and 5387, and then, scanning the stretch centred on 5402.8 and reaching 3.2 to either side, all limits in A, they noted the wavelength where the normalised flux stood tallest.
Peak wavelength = 5401.43 A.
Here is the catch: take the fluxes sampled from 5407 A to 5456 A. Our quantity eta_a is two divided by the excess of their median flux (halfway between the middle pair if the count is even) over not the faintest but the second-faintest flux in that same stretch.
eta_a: 2.6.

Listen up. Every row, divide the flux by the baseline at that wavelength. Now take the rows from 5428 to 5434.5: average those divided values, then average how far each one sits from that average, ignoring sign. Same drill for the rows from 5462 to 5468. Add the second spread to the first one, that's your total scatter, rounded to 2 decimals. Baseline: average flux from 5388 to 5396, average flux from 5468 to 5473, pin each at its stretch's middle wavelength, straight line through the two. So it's 0.15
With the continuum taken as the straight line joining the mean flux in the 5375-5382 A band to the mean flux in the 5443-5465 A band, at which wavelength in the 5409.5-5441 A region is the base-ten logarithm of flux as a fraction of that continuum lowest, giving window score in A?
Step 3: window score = 5410.14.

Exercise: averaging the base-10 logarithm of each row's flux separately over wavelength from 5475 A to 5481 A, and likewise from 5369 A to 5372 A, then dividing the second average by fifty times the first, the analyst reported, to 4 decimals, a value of 0.0207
